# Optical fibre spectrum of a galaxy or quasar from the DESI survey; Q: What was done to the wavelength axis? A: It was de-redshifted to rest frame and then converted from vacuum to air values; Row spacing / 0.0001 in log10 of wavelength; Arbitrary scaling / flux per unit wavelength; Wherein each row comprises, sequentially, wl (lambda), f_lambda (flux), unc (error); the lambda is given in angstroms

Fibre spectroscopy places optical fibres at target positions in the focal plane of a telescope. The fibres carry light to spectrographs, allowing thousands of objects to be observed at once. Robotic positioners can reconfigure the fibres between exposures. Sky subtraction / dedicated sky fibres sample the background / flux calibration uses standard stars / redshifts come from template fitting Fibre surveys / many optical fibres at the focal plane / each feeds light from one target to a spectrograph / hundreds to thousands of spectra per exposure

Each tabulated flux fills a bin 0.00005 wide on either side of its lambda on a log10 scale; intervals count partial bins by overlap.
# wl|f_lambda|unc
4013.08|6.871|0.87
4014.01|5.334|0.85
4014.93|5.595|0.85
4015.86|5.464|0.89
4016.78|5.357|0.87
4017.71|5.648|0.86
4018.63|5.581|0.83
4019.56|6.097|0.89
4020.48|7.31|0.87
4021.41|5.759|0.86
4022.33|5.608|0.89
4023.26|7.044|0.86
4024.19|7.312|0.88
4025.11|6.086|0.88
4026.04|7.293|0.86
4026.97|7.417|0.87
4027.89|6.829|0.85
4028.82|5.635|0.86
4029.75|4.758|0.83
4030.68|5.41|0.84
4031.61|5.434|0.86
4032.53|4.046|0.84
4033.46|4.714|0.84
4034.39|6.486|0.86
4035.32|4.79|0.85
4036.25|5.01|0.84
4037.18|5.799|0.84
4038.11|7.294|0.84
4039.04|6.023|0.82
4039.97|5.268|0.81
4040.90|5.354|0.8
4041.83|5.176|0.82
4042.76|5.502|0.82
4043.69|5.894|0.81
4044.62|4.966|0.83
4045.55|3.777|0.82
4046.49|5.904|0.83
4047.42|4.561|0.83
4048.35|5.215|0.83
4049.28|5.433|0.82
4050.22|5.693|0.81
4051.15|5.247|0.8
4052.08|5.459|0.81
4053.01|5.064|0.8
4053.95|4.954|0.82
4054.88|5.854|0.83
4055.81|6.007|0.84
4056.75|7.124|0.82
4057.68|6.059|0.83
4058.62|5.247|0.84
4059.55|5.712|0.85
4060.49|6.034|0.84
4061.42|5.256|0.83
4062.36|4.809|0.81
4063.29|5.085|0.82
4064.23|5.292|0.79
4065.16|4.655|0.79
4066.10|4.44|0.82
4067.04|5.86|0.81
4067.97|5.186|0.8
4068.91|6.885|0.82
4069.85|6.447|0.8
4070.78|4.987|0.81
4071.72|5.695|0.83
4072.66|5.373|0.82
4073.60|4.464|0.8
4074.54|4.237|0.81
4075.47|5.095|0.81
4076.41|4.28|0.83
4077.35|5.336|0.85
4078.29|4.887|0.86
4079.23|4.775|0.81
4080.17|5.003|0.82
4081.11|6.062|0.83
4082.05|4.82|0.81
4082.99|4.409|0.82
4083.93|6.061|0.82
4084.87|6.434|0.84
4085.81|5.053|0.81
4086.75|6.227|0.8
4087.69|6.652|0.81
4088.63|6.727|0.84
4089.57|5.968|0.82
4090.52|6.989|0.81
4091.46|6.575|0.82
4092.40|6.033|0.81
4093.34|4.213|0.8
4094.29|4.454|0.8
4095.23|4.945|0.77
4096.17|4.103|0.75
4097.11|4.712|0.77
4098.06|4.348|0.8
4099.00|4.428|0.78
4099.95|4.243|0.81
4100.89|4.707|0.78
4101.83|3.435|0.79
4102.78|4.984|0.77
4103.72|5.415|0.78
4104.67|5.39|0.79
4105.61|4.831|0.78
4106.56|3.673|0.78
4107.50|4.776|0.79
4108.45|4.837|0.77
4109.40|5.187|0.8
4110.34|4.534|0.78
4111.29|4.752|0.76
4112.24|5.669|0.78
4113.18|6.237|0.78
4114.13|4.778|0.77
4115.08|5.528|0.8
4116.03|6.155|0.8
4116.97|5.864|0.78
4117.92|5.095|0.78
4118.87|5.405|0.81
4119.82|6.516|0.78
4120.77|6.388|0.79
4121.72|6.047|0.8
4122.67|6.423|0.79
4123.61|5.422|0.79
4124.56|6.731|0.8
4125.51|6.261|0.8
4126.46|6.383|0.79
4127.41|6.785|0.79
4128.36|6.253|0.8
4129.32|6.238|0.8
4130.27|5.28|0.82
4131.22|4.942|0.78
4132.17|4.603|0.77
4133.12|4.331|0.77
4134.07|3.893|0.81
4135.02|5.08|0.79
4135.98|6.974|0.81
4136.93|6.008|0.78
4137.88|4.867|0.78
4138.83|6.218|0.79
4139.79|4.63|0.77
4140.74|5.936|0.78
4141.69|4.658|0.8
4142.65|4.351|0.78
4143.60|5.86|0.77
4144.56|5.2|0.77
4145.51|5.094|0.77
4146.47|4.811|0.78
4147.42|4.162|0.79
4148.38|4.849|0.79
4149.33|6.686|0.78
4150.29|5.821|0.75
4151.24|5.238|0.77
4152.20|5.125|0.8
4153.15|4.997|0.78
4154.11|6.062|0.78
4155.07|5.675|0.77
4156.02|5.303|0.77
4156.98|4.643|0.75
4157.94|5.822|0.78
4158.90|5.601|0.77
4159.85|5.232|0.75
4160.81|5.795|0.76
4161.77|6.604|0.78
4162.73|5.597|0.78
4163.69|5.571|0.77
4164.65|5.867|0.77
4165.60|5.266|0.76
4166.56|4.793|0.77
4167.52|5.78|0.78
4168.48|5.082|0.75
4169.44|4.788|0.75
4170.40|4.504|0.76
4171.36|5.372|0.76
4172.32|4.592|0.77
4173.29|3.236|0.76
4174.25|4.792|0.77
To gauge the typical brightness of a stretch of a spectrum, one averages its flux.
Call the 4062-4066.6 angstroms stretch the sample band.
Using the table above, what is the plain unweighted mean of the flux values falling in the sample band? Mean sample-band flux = 4.86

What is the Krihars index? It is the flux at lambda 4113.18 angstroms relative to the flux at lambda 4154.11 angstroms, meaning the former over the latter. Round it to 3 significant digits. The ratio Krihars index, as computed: 1.03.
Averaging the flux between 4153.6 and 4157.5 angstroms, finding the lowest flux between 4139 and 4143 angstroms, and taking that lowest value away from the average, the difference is 1.1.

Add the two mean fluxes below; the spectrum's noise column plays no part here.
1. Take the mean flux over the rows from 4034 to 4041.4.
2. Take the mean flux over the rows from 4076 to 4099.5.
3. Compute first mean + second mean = 11.1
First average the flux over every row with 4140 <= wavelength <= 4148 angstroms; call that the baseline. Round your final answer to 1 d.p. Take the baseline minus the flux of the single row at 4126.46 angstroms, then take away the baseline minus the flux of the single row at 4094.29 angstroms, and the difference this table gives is -1.9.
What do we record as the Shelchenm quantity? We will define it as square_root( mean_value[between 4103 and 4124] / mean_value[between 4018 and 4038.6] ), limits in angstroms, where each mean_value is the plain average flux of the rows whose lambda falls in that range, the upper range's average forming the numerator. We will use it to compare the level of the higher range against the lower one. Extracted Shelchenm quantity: 0.95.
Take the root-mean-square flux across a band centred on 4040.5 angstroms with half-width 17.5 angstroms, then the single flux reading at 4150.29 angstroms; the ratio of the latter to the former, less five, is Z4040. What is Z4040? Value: -3.99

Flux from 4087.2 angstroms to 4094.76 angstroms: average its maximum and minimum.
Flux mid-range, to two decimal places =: 5.60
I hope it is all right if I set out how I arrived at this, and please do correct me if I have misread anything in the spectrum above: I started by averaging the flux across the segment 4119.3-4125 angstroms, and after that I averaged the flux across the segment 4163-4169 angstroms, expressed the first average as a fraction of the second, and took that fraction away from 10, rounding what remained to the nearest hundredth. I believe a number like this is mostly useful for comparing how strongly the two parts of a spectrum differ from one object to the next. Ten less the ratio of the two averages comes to 8.84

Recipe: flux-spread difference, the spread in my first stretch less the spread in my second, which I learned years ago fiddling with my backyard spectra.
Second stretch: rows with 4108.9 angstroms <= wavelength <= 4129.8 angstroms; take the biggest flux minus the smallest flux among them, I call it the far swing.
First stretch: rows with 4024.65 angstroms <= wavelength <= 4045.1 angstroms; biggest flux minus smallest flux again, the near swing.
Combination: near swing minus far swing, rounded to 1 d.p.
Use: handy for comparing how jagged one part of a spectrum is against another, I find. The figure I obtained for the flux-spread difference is 1.1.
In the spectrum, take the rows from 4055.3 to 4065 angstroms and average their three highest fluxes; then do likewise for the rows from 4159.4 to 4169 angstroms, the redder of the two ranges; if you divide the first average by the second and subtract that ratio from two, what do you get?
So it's 0.95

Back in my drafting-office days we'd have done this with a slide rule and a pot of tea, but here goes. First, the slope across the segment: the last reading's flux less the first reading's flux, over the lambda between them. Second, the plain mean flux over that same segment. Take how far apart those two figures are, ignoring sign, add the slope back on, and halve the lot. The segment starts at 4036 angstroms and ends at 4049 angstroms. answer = 2.71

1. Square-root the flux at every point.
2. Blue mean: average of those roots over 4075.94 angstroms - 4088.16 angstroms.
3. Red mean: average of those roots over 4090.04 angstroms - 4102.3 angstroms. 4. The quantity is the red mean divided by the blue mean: 0.95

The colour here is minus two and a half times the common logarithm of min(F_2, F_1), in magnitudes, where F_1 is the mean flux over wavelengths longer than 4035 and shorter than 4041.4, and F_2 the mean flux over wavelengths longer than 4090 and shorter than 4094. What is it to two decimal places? -1.88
